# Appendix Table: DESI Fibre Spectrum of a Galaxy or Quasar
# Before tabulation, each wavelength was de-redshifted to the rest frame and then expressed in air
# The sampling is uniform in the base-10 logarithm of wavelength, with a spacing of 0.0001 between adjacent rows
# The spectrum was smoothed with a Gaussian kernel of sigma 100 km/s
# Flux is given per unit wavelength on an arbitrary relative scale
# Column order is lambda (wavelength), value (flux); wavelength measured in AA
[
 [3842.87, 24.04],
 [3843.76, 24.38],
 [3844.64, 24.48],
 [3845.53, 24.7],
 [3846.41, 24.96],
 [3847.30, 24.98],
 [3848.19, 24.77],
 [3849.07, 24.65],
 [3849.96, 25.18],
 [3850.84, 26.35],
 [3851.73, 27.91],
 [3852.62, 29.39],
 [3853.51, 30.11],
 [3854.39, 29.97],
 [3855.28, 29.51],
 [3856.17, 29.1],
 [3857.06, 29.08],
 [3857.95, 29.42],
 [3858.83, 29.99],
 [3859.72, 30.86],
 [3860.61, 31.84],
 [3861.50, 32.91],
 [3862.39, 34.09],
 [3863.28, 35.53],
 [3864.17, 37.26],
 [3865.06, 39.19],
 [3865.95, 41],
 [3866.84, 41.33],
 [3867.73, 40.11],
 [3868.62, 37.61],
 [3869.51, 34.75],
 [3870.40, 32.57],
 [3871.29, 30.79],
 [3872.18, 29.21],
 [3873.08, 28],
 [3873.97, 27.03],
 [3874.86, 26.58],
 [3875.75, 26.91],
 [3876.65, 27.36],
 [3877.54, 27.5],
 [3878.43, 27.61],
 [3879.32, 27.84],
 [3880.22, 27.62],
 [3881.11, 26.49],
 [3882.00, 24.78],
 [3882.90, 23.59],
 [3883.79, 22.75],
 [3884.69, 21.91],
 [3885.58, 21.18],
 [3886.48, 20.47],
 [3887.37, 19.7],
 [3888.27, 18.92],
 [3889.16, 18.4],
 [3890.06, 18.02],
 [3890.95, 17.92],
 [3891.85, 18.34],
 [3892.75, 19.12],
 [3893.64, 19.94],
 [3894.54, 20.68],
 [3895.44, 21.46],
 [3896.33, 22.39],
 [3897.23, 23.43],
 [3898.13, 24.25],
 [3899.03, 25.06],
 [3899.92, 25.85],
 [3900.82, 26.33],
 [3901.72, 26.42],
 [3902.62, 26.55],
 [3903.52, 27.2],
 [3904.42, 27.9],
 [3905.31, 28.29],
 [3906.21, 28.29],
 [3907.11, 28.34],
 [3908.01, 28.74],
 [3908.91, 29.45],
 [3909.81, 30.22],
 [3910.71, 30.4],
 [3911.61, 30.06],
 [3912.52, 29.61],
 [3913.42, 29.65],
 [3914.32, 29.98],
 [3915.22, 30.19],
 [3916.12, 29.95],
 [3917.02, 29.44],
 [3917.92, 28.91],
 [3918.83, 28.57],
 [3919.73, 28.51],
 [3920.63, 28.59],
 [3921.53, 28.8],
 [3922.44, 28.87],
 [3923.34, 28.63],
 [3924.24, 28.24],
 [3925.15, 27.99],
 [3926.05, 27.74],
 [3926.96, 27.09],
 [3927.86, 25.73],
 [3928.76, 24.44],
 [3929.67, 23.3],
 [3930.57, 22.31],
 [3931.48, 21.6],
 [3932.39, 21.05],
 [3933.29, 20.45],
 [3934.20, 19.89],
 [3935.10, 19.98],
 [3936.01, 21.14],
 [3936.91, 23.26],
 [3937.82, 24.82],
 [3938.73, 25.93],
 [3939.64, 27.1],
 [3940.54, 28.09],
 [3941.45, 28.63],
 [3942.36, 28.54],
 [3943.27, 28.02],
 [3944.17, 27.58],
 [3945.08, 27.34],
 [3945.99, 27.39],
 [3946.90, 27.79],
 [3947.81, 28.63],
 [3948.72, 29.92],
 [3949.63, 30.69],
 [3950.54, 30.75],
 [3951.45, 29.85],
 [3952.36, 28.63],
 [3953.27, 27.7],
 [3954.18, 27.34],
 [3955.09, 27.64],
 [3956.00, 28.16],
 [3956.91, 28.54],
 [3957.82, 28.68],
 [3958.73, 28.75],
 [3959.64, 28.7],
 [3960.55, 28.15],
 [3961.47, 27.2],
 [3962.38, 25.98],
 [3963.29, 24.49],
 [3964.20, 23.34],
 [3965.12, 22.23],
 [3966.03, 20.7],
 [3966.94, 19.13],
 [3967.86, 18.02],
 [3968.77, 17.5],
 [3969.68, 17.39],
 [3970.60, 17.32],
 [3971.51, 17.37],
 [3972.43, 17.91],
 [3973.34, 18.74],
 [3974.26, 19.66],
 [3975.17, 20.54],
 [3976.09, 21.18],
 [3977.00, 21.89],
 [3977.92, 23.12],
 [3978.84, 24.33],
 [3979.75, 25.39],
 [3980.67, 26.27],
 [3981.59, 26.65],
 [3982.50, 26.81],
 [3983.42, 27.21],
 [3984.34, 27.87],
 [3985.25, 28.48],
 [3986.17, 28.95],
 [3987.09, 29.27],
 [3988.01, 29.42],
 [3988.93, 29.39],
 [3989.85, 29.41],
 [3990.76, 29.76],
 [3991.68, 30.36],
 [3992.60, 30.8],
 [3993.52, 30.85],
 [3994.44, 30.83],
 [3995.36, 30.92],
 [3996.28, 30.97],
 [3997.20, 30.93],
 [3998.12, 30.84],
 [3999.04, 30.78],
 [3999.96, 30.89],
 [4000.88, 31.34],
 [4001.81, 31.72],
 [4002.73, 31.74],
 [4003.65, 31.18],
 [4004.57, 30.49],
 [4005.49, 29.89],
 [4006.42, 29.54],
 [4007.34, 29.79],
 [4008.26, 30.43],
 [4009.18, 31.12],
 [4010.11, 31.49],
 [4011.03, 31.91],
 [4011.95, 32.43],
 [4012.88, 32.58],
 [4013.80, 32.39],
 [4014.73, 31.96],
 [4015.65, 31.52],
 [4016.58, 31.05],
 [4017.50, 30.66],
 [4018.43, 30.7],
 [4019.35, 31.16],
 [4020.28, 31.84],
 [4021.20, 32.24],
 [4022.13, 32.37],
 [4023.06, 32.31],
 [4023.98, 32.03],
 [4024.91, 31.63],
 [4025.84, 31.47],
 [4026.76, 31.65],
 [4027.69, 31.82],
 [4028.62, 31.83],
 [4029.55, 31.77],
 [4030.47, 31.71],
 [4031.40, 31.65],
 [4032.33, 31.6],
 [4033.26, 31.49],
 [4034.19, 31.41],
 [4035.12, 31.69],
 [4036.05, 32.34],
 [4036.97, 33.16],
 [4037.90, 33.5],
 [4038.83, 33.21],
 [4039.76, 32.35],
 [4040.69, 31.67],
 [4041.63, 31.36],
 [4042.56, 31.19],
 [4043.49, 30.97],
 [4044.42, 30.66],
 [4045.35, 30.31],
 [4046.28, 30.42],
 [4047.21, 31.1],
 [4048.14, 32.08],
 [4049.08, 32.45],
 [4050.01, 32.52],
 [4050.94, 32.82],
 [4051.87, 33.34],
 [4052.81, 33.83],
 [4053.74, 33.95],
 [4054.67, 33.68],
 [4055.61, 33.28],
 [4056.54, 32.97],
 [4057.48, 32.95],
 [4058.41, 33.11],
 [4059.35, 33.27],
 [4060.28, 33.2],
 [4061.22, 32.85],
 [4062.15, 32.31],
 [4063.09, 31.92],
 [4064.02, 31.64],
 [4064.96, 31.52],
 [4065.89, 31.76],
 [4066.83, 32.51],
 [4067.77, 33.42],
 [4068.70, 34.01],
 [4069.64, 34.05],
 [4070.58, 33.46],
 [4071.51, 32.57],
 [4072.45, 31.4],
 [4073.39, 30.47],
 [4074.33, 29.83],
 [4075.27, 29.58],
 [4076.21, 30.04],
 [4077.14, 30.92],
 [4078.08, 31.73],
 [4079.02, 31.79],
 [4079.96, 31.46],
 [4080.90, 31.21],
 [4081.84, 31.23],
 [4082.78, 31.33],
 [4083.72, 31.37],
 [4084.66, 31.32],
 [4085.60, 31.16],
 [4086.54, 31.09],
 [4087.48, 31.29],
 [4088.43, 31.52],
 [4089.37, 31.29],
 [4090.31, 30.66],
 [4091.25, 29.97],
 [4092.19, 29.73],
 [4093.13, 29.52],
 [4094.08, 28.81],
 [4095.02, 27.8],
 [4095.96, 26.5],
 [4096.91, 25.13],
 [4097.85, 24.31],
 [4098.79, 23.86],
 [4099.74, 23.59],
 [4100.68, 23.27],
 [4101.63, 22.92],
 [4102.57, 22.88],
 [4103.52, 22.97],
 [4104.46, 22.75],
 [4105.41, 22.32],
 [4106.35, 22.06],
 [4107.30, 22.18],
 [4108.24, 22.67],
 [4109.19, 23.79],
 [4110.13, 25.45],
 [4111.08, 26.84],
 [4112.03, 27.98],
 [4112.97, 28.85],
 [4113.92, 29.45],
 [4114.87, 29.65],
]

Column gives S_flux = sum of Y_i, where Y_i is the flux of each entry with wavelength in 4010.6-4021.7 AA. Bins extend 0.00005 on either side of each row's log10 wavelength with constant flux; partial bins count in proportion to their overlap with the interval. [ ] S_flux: 380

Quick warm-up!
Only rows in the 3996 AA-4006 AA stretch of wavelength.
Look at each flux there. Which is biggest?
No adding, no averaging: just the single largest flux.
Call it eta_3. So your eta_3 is 31.74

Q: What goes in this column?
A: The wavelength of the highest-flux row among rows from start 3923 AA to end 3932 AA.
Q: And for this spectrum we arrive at 3923.34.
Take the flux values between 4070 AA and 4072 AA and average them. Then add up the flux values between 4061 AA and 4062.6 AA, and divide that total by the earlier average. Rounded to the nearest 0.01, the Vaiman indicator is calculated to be 1.97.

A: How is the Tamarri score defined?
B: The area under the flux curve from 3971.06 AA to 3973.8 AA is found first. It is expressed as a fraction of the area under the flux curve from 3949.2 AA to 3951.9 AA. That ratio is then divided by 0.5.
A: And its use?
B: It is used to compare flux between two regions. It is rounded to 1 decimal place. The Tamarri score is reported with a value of 1.2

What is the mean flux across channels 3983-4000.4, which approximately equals 30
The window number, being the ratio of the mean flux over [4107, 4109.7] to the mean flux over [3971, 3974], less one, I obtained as 0.27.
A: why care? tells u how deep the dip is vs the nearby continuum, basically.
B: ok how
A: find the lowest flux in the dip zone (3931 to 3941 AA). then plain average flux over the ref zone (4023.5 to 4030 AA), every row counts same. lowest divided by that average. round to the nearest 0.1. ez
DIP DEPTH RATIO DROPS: 0.6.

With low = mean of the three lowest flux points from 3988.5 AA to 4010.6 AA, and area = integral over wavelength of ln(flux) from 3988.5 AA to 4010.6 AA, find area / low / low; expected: 0.087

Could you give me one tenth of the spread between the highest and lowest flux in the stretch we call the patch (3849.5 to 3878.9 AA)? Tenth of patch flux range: 1.6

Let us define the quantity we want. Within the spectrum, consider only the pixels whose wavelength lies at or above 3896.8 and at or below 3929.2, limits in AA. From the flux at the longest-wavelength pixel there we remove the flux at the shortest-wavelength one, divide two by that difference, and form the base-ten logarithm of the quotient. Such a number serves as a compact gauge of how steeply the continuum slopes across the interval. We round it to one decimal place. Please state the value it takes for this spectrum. 0.3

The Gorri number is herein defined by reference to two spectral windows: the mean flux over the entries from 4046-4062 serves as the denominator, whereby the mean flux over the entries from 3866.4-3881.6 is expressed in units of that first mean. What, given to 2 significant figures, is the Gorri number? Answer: 0.93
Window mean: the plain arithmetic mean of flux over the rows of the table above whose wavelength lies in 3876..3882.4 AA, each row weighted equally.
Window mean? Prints 27.0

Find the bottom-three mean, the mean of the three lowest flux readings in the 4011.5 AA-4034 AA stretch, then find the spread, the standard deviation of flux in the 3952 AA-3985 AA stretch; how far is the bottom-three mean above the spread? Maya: 26.7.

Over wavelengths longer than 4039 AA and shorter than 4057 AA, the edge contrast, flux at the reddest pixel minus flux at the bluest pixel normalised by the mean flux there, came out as 0.02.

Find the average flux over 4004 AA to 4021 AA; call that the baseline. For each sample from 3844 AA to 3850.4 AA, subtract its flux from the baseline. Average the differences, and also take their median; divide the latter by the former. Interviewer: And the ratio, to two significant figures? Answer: 1.0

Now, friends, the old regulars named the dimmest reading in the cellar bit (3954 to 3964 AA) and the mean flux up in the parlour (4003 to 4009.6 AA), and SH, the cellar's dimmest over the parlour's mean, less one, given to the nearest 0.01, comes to -0.19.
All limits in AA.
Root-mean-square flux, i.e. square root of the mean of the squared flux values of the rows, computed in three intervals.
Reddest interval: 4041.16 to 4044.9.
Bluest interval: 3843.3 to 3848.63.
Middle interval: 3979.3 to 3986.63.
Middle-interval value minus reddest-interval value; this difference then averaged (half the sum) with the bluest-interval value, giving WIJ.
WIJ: 10.4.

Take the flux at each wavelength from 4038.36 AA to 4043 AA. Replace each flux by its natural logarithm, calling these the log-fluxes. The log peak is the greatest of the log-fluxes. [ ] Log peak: 3.50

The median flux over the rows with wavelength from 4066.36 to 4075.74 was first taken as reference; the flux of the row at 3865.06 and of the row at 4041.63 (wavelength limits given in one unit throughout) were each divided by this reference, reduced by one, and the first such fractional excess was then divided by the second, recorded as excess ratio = -5.6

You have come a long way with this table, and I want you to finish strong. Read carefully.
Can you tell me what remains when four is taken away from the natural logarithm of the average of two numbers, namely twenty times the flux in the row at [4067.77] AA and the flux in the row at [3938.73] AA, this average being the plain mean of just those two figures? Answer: 1.85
